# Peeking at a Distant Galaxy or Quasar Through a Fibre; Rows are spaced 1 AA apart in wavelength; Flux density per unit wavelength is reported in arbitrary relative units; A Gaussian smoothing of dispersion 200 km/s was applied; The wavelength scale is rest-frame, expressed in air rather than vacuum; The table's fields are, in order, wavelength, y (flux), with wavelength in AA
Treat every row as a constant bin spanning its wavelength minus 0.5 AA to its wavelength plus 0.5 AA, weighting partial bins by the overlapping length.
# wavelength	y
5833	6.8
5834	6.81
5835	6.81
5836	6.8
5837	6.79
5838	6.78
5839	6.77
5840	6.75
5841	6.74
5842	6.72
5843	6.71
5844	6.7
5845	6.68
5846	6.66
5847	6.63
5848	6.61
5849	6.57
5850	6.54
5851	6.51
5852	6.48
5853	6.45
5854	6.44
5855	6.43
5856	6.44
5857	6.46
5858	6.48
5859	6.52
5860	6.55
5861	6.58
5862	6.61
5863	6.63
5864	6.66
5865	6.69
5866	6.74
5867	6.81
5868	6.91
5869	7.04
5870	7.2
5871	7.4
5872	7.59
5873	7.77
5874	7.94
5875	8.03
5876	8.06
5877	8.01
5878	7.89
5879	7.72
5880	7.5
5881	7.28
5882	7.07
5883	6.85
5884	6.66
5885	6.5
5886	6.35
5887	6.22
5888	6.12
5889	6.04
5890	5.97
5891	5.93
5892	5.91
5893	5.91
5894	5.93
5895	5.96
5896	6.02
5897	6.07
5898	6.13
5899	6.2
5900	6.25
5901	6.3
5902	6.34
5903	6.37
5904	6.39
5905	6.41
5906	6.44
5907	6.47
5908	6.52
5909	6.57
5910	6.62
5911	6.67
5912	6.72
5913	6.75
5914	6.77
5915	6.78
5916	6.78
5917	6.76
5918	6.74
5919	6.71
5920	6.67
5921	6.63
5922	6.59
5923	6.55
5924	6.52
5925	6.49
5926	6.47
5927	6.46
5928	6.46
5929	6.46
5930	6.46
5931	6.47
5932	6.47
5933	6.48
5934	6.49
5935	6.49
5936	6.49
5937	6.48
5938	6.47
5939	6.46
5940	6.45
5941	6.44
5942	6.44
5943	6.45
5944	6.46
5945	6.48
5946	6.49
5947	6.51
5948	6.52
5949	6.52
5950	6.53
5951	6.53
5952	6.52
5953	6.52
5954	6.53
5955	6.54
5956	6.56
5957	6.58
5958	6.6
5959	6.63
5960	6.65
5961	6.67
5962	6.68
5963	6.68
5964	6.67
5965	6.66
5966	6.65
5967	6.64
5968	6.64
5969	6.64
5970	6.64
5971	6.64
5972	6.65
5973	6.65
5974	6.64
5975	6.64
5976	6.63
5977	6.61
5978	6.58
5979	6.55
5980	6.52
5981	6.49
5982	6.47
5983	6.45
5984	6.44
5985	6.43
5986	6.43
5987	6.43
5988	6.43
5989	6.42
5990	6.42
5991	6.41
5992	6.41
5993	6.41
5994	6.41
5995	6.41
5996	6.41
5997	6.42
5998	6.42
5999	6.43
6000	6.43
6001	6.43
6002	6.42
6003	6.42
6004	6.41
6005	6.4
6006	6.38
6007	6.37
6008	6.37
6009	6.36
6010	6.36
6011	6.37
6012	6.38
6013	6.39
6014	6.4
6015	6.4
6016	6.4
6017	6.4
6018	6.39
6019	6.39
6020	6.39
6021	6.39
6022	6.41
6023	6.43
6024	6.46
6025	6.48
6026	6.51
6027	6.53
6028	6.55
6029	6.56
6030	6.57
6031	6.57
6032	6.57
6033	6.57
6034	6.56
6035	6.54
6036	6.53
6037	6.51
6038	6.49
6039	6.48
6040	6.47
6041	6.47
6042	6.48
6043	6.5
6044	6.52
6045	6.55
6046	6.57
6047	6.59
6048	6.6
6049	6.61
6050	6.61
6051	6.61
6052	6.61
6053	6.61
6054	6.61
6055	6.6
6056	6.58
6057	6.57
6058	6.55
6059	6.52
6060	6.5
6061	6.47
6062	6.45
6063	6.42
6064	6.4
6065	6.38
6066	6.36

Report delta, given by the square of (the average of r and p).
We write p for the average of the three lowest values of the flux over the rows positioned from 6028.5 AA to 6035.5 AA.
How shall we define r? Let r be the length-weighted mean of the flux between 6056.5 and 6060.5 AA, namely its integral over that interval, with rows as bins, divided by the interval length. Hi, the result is 42.8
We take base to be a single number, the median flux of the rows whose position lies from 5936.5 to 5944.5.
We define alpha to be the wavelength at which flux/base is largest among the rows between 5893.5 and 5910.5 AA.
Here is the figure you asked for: 5910 AA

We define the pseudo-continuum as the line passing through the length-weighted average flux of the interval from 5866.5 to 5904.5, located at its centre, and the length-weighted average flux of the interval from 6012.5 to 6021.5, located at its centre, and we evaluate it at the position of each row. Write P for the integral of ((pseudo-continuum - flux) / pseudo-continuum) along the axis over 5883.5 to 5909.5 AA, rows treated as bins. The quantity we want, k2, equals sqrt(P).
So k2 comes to 1.38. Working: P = 1.9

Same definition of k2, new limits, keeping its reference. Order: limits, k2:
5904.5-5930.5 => 0.53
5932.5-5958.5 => 0.59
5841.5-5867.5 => 0.97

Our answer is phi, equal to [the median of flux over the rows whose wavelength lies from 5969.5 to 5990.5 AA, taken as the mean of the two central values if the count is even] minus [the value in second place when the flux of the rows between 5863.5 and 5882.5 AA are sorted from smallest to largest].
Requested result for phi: -0.17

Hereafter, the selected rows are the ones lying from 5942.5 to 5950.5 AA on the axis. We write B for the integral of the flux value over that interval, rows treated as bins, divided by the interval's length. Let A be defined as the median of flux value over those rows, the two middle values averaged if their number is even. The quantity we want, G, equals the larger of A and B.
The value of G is 6.50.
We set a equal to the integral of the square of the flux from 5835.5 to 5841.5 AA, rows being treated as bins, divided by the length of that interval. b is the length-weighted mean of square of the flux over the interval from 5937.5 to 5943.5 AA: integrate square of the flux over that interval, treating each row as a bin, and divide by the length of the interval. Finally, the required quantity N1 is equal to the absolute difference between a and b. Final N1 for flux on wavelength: 4.2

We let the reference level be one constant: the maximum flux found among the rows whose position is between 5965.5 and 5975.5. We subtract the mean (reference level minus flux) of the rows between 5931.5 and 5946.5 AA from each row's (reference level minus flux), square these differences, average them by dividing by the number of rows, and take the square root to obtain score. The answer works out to 0.018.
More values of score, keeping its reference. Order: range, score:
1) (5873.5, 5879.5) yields 0.114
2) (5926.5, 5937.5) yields 0.012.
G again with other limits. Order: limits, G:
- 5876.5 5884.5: 7.39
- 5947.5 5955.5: 6.53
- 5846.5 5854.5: 6.53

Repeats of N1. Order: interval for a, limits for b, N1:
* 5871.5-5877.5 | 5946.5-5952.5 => 19.9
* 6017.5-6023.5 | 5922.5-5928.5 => 1.2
